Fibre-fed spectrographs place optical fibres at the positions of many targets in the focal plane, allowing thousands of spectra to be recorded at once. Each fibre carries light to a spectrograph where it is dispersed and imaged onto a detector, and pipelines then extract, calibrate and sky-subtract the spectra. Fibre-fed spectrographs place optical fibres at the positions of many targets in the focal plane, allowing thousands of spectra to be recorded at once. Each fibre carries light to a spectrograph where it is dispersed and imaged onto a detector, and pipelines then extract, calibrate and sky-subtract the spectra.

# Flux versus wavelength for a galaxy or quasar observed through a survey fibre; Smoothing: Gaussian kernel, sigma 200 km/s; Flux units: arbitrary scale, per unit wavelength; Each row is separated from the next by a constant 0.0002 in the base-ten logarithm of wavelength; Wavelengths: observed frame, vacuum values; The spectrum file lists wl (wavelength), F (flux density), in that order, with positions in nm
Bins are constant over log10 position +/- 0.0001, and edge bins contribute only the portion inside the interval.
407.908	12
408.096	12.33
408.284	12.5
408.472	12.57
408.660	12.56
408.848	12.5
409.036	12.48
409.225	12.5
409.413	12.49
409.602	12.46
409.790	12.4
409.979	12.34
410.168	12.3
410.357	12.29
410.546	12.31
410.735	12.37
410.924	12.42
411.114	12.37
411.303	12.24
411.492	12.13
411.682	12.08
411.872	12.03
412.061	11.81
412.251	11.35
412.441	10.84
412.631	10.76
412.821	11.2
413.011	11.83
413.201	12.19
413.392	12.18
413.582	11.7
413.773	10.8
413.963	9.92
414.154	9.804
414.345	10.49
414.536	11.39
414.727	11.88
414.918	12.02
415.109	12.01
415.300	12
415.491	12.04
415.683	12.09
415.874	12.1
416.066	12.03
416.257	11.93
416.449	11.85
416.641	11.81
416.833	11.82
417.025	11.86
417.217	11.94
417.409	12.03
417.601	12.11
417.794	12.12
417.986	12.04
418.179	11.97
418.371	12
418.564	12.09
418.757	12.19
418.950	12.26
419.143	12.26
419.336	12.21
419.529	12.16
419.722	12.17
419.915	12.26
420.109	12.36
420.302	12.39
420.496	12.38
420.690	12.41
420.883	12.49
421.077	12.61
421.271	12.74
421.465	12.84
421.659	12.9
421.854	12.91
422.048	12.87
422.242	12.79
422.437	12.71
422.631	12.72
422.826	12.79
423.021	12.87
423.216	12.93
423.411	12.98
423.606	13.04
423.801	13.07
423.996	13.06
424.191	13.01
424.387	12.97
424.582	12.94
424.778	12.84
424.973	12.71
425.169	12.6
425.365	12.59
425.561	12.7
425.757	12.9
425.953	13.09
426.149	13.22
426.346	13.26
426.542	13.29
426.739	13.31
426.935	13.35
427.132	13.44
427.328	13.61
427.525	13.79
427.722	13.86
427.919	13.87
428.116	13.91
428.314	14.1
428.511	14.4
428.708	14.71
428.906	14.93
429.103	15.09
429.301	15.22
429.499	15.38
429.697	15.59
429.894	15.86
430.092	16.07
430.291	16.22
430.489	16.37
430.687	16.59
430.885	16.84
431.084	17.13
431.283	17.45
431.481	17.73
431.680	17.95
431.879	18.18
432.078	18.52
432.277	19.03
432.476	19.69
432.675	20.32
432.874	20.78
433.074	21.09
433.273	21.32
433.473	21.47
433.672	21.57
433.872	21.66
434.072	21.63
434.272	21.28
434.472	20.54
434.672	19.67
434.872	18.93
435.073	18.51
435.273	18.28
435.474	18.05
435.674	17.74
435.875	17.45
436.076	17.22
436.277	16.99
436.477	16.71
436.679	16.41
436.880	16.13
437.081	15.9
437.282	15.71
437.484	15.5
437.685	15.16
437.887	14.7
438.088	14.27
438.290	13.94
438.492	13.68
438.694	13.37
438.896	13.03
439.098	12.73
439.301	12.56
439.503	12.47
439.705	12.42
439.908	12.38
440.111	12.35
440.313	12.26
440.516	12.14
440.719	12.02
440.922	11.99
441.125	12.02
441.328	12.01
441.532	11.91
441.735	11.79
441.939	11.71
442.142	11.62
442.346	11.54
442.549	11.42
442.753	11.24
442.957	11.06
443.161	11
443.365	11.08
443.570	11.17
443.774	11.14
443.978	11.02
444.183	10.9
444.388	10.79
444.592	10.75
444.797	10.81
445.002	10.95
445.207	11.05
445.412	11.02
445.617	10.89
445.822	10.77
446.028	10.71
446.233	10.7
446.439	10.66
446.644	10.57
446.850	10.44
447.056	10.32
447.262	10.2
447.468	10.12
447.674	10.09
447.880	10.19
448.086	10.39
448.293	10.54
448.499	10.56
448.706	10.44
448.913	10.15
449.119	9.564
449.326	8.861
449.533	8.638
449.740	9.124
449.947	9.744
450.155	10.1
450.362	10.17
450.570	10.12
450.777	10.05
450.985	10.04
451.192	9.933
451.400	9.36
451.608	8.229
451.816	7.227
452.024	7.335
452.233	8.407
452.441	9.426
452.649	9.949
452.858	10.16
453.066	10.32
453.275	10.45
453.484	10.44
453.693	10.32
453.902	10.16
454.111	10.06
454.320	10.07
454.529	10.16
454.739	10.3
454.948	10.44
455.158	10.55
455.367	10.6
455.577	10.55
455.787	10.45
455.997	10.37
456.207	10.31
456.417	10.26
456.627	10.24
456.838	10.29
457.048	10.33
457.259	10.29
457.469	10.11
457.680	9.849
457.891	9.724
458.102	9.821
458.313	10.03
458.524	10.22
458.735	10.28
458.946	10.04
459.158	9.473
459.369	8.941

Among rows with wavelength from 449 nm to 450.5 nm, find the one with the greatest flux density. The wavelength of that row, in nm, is 450.362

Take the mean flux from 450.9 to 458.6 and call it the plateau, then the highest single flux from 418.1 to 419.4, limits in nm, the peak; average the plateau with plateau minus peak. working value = 3.8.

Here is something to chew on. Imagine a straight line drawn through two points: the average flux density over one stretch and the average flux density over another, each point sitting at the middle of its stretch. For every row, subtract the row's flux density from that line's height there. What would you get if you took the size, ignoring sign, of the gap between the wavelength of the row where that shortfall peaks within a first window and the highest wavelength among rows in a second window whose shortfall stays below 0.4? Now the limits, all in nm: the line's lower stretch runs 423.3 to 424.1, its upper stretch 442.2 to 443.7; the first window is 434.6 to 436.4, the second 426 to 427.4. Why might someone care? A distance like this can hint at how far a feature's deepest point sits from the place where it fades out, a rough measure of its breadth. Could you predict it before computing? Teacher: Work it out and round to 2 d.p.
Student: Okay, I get 8.95 nm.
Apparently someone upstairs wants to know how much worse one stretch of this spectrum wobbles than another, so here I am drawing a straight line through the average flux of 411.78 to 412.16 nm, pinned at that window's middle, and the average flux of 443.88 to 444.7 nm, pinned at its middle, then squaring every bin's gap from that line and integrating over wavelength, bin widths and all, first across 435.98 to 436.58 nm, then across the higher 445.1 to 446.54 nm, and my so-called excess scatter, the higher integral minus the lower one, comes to -21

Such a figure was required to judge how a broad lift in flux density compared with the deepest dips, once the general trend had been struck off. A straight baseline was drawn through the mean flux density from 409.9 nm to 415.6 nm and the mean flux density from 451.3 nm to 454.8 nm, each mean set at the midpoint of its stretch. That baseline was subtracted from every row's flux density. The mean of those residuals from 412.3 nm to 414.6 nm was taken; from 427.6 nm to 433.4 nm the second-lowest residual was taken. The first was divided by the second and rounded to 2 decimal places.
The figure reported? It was -0.19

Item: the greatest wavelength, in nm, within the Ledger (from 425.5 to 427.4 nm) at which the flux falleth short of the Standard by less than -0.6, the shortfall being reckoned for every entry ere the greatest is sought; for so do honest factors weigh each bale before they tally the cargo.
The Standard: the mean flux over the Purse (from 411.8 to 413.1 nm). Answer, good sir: 427.328 nm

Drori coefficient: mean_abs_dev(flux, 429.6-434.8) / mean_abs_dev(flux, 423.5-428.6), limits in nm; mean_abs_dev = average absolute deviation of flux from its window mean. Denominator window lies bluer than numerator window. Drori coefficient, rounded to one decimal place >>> 5.0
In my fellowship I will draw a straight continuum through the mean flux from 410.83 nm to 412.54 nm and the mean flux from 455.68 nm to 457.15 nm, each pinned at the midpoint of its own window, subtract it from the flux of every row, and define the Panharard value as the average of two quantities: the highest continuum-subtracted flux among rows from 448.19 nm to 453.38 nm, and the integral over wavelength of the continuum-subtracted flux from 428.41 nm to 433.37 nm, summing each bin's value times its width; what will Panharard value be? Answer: 15.1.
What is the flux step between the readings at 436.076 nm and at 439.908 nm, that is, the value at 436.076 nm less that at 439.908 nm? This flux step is 5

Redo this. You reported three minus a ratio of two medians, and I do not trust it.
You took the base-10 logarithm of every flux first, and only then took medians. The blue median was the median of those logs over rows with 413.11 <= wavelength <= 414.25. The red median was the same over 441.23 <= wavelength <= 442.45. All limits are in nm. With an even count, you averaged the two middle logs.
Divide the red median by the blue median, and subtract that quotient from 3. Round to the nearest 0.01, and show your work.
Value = 1.98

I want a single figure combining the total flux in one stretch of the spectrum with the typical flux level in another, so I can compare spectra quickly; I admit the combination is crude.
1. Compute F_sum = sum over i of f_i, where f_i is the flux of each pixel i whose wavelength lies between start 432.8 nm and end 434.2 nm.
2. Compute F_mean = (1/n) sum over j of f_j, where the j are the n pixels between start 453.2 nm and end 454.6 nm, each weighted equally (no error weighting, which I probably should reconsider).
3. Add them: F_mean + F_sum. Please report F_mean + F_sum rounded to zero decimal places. 160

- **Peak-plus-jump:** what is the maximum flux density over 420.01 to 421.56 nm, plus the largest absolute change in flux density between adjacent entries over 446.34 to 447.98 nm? 13.0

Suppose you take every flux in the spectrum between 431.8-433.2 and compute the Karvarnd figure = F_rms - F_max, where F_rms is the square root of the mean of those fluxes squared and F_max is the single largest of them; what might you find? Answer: -1.40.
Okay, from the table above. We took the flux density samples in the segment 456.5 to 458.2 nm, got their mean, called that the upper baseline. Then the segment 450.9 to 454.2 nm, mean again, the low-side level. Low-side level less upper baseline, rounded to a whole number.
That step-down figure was -1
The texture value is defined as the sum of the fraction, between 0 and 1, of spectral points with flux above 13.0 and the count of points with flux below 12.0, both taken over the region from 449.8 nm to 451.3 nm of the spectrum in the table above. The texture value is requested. 7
